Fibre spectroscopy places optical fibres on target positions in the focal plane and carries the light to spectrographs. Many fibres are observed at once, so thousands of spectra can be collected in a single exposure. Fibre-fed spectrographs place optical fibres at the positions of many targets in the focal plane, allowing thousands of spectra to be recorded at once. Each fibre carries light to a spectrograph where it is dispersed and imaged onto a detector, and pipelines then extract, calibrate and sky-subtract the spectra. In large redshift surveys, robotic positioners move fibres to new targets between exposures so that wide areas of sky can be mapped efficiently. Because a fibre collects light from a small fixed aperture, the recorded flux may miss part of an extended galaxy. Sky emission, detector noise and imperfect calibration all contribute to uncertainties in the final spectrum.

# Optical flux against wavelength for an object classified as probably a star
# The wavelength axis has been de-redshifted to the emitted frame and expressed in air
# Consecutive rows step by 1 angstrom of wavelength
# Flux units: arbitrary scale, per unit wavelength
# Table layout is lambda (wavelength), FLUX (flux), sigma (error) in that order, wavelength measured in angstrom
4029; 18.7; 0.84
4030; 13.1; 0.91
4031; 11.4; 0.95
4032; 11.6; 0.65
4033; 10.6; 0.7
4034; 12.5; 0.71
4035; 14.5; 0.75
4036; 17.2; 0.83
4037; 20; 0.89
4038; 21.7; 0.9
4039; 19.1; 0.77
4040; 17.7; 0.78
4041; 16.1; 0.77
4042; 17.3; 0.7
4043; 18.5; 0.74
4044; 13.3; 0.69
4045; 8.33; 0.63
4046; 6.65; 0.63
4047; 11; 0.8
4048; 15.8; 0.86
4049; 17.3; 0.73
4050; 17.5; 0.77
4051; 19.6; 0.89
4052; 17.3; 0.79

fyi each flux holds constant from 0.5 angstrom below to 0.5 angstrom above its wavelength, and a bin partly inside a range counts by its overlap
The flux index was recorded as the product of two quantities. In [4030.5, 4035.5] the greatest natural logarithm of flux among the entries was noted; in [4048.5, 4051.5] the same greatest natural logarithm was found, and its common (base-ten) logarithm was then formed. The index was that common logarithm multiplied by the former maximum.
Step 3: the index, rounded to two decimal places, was 1.27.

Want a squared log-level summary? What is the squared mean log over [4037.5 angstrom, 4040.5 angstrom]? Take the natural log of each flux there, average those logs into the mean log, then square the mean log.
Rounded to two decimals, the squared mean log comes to 8.80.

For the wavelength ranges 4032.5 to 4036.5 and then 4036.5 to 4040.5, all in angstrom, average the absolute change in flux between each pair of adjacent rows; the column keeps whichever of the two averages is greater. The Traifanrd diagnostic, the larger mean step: 2.20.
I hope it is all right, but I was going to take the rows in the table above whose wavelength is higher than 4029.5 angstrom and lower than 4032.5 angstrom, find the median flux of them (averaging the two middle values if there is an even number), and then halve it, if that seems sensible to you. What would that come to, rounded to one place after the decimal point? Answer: 5.8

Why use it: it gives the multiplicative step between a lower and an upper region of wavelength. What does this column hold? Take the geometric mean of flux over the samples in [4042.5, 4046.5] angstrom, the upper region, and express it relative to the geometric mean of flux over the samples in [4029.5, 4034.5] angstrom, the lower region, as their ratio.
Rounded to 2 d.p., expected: 0.92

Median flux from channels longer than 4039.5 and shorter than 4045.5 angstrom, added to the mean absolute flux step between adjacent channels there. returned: 20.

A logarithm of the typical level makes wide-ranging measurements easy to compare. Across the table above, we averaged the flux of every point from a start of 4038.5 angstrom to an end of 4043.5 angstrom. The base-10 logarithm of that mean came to 1.25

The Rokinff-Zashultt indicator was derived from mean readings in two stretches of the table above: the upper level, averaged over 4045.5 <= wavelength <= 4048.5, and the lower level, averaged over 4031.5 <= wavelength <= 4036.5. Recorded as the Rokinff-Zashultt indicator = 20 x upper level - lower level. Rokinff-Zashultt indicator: 210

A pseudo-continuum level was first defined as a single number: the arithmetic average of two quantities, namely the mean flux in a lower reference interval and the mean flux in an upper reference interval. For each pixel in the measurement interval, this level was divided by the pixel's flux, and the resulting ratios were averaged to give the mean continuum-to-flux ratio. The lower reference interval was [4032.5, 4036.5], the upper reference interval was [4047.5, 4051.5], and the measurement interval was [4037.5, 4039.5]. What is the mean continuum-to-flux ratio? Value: 0.77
